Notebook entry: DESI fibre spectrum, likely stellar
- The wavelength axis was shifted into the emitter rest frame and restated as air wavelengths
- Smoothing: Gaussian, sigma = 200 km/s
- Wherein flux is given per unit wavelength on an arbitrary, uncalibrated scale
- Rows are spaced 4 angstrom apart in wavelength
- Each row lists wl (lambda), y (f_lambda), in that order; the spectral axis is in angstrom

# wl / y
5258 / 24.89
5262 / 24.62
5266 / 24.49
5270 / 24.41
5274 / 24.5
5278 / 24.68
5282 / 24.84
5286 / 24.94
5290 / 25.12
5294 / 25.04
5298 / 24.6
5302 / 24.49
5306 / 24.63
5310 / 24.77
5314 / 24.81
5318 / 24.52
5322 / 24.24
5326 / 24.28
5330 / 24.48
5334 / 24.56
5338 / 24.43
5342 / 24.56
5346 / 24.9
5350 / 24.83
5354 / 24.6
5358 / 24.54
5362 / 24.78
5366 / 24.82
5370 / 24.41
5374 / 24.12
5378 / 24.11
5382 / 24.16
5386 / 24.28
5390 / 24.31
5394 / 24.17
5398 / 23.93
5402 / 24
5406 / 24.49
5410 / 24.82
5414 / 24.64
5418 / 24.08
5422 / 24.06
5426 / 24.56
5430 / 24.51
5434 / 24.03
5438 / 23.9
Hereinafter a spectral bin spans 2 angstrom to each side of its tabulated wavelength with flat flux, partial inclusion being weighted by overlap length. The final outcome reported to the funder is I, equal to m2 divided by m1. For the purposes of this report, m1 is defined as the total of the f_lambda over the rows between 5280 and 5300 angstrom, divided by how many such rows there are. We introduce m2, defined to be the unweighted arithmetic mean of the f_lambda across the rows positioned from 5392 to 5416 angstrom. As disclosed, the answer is 0.98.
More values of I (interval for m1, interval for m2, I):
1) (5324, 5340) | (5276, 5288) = 1.02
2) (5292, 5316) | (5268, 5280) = 0.99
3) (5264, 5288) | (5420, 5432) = 0.99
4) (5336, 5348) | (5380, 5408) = 0.98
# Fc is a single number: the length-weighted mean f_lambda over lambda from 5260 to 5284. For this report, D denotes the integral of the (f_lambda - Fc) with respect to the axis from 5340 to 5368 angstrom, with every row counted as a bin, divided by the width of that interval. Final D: 0.13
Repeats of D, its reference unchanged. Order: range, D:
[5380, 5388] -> -0.37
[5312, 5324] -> -0.07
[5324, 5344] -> -0.13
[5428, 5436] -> -0.32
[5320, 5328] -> -0.33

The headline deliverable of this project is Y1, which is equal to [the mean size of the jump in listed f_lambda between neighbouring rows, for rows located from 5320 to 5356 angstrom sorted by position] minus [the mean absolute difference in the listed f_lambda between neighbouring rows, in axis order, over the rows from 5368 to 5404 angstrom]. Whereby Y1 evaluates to 0.03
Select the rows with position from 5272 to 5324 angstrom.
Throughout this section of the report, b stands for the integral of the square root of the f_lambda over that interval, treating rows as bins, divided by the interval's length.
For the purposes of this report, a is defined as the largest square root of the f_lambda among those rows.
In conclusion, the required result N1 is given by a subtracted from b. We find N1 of -0.0415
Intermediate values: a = 5.012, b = 4.97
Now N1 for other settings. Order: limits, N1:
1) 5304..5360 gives -0.0320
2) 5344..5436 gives -0.0507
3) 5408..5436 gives -0.0439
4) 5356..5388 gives -0.0422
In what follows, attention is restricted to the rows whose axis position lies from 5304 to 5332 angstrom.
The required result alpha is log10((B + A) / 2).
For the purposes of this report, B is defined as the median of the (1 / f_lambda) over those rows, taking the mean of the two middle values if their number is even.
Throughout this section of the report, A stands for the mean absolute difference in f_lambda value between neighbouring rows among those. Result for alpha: -0.99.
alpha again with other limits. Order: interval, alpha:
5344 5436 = -0.90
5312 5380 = -0.96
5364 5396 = -1.02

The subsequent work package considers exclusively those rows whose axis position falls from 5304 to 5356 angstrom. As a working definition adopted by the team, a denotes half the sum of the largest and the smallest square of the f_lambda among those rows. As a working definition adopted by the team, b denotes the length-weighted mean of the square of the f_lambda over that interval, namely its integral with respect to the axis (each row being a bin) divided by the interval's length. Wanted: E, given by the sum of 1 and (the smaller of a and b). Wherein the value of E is 604.8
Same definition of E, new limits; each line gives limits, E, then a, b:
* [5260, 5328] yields 608.5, 609.3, 607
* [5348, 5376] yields 600.2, 599.2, 605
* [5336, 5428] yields 597.3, 596.3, 596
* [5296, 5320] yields 608.0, 607.6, 607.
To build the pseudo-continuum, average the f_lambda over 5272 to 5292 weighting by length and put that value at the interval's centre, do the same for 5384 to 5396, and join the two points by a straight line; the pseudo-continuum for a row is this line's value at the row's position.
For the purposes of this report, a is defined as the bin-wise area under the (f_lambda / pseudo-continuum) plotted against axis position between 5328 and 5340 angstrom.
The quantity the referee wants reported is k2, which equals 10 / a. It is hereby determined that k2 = 0.8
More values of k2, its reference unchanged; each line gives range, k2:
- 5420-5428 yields 1.2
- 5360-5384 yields 0.4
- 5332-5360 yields 0.4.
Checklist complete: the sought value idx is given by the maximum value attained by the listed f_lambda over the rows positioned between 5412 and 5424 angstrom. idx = 24.64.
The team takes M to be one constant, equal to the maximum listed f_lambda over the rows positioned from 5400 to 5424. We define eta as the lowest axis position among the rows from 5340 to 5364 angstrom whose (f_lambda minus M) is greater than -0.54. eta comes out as 5342 angstrom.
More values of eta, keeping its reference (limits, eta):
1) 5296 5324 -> 5298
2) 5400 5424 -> 5406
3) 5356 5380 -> 5358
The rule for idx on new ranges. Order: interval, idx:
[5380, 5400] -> 24.31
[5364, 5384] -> 24.82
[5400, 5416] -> 24.82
